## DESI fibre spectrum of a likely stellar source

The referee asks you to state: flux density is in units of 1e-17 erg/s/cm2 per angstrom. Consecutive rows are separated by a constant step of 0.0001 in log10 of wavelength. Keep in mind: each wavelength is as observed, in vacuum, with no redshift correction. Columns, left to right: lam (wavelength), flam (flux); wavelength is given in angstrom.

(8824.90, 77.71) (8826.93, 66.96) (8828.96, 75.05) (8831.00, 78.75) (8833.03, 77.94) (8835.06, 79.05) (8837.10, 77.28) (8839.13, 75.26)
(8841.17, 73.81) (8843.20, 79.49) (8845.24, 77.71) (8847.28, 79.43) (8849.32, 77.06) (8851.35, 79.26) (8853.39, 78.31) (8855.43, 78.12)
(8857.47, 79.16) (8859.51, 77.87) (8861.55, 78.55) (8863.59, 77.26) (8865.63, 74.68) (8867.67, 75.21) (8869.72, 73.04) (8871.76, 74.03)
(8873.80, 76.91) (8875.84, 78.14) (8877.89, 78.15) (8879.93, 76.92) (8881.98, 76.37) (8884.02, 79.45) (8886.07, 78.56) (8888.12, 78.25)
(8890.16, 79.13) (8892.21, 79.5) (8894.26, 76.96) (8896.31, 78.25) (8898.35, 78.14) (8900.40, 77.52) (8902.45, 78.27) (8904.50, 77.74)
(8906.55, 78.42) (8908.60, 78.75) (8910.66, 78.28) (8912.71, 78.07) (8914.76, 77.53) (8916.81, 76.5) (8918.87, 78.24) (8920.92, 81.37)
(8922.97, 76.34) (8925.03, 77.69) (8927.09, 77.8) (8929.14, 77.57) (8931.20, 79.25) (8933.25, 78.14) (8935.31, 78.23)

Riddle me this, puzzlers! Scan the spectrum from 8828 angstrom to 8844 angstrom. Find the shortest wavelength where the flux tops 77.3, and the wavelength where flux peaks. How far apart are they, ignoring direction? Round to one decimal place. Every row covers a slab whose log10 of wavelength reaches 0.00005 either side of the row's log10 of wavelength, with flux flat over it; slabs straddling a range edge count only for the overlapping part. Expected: 12.2 angstrom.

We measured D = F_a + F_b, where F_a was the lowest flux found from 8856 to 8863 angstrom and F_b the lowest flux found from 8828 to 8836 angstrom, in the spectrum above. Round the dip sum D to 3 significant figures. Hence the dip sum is 153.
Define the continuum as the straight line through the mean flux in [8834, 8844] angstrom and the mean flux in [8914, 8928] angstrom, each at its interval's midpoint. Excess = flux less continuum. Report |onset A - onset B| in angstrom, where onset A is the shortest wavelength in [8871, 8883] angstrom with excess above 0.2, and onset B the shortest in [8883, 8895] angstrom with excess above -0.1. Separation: 8.2 angstrom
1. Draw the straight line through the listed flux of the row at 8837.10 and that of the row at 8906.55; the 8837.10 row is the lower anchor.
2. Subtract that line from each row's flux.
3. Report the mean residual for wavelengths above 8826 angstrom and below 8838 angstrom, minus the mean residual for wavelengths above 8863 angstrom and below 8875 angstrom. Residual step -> 1.3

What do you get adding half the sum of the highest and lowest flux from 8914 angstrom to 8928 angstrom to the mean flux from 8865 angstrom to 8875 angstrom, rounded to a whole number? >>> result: 154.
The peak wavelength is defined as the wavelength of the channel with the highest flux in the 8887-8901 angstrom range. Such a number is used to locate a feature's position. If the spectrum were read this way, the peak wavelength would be 8892.21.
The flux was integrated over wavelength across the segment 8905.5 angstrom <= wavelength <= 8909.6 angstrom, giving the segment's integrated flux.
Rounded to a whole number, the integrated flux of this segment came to 322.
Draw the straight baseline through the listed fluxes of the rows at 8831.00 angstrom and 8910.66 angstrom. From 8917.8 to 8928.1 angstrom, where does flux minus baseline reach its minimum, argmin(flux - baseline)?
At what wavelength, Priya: 8922.97 angstrom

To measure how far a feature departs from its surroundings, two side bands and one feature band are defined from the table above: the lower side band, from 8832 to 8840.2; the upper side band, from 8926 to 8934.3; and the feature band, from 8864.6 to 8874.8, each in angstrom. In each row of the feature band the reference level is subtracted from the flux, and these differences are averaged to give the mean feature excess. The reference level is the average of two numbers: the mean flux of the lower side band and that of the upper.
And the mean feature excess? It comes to -3.0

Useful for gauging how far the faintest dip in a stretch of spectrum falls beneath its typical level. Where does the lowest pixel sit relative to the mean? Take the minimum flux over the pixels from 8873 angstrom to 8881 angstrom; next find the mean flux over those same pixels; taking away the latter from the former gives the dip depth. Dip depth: -0.6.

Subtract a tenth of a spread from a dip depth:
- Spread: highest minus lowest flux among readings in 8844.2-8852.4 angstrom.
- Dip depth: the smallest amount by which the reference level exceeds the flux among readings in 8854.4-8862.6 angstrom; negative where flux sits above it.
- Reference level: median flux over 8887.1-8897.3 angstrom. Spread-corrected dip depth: -1.1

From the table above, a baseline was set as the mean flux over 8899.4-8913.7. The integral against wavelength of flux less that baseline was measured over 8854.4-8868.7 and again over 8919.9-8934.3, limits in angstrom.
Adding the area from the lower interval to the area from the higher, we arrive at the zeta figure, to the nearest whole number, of -10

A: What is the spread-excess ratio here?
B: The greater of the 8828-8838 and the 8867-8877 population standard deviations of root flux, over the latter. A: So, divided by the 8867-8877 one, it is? 1.0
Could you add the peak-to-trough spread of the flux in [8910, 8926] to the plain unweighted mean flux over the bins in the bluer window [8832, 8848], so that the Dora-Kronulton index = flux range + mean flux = 82.5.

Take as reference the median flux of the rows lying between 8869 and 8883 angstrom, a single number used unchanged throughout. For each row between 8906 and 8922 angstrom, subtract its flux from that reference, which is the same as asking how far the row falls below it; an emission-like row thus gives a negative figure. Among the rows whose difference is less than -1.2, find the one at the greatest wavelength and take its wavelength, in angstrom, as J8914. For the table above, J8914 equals 8920.92 angstrom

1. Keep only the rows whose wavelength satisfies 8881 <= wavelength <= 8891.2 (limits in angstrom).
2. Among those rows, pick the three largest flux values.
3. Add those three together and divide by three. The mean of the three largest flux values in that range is 79.0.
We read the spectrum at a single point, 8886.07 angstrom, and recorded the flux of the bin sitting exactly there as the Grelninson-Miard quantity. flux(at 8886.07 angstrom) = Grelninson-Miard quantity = 78.56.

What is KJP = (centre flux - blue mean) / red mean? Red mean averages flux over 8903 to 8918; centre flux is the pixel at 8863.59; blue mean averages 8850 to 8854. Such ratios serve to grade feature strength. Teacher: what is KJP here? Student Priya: -0.020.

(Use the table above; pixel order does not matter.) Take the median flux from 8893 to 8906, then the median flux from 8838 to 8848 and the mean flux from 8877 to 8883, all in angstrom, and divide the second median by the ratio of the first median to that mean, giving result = 76.9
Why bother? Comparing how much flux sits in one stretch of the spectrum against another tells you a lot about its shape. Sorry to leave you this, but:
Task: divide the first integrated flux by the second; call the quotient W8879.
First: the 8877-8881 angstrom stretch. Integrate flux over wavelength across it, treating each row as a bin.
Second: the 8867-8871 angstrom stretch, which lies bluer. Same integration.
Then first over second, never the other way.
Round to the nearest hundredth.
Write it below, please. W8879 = 1.05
